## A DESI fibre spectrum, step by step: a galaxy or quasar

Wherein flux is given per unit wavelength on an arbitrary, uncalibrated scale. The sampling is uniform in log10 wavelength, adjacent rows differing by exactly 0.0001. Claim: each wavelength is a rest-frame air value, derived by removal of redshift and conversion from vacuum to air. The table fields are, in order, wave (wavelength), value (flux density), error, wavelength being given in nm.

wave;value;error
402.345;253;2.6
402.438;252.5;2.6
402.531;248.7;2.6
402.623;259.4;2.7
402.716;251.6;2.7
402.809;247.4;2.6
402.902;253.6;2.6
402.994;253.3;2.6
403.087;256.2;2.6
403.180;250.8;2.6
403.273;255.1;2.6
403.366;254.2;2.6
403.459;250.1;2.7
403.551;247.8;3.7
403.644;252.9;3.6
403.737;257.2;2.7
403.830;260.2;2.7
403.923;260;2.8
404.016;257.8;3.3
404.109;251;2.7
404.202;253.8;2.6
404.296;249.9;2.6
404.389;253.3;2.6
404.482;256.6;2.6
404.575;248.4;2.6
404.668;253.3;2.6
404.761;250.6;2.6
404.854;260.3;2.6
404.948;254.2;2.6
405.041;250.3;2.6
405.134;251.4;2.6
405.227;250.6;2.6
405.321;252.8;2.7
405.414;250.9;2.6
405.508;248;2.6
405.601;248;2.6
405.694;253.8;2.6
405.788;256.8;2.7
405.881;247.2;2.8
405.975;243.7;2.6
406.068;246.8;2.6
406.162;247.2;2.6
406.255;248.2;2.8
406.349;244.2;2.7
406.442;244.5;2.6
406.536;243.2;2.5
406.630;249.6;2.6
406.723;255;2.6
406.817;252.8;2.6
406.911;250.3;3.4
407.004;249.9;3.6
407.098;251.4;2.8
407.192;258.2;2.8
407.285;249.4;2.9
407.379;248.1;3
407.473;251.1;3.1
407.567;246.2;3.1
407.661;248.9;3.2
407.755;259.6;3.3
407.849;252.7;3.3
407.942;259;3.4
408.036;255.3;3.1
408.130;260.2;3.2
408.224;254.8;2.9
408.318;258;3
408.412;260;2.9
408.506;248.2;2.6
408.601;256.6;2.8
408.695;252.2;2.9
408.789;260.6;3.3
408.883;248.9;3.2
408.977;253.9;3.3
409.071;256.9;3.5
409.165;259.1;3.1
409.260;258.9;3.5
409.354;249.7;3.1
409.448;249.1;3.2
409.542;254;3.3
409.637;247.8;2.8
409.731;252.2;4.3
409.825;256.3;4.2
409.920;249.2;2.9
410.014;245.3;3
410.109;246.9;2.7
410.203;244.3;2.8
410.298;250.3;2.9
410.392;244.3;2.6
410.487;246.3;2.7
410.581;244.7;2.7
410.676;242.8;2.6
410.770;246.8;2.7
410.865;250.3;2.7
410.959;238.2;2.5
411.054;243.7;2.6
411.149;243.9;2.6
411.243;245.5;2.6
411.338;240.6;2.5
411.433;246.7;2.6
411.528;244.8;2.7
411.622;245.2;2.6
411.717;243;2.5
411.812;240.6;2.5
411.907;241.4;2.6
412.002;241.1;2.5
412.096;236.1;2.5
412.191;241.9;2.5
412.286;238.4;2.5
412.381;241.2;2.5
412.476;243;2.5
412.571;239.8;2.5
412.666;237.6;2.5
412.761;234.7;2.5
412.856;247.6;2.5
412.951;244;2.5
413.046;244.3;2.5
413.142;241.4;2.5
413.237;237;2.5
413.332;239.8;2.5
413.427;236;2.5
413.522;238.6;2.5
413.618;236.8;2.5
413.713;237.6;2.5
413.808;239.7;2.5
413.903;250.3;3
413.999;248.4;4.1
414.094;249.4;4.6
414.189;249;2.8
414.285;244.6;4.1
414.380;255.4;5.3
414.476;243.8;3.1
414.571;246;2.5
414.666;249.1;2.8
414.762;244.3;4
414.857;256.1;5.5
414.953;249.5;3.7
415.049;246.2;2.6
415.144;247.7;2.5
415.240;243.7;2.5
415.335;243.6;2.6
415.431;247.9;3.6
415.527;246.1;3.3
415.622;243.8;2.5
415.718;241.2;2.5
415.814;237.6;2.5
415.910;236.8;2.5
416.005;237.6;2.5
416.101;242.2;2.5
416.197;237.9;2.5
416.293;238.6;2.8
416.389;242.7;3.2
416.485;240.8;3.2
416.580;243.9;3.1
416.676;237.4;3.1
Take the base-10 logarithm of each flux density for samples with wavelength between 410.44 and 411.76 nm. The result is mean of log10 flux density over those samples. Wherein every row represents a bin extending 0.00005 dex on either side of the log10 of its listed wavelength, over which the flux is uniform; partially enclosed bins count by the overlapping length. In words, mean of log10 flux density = 2.39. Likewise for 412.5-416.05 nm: 2.39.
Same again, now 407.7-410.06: 2.41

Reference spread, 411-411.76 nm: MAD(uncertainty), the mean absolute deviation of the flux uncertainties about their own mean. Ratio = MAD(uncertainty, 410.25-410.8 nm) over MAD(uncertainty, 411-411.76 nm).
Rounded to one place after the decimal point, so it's 1.5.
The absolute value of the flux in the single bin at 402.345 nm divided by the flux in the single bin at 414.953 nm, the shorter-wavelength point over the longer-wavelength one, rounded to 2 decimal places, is 1.01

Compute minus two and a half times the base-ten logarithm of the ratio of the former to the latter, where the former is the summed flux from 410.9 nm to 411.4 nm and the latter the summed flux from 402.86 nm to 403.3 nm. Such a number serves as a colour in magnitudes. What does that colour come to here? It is 0.05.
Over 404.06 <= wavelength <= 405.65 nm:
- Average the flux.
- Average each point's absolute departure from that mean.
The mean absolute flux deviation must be 2.4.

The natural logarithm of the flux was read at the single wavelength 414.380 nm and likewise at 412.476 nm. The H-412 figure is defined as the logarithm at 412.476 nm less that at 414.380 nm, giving -0.05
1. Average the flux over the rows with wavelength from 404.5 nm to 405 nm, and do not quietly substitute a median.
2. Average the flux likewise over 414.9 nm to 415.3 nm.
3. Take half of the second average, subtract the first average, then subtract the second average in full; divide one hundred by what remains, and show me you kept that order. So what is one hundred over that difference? -0.265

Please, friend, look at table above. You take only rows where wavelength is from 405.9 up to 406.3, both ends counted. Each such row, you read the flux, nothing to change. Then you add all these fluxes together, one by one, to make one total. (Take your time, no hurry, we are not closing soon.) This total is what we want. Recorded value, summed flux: 986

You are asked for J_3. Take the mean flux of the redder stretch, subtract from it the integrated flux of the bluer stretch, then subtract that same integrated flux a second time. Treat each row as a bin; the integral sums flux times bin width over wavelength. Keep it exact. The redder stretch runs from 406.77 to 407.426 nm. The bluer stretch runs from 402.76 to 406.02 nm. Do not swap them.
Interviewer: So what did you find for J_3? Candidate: -1395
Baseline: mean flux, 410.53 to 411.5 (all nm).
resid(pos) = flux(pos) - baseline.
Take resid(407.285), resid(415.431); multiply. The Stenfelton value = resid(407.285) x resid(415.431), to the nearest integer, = 18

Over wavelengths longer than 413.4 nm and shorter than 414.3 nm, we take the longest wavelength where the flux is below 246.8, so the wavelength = 414.285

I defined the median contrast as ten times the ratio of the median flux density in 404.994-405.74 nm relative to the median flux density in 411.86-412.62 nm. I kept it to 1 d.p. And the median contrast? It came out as 10.4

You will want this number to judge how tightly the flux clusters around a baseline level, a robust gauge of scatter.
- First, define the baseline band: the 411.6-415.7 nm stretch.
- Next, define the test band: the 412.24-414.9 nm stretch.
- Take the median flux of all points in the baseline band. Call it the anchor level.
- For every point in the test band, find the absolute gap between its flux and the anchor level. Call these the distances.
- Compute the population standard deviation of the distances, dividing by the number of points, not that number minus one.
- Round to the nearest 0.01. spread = 3.15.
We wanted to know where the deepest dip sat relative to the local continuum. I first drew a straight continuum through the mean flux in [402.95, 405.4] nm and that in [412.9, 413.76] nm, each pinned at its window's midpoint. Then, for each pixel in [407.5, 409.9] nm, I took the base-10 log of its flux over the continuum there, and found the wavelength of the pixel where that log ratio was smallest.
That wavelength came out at 407.567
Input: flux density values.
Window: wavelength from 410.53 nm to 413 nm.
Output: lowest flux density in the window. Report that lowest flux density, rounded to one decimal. 234.7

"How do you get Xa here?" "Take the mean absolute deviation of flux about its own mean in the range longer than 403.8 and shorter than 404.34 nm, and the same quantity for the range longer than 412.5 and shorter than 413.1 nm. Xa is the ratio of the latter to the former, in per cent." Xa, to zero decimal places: 102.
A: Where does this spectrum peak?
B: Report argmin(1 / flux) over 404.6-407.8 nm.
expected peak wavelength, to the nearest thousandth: 404.854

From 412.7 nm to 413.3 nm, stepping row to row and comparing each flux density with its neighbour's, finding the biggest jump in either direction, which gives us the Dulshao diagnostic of 12.9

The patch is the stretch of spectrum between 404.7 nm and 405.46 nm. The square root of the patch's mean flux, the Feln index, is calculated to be 15.9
